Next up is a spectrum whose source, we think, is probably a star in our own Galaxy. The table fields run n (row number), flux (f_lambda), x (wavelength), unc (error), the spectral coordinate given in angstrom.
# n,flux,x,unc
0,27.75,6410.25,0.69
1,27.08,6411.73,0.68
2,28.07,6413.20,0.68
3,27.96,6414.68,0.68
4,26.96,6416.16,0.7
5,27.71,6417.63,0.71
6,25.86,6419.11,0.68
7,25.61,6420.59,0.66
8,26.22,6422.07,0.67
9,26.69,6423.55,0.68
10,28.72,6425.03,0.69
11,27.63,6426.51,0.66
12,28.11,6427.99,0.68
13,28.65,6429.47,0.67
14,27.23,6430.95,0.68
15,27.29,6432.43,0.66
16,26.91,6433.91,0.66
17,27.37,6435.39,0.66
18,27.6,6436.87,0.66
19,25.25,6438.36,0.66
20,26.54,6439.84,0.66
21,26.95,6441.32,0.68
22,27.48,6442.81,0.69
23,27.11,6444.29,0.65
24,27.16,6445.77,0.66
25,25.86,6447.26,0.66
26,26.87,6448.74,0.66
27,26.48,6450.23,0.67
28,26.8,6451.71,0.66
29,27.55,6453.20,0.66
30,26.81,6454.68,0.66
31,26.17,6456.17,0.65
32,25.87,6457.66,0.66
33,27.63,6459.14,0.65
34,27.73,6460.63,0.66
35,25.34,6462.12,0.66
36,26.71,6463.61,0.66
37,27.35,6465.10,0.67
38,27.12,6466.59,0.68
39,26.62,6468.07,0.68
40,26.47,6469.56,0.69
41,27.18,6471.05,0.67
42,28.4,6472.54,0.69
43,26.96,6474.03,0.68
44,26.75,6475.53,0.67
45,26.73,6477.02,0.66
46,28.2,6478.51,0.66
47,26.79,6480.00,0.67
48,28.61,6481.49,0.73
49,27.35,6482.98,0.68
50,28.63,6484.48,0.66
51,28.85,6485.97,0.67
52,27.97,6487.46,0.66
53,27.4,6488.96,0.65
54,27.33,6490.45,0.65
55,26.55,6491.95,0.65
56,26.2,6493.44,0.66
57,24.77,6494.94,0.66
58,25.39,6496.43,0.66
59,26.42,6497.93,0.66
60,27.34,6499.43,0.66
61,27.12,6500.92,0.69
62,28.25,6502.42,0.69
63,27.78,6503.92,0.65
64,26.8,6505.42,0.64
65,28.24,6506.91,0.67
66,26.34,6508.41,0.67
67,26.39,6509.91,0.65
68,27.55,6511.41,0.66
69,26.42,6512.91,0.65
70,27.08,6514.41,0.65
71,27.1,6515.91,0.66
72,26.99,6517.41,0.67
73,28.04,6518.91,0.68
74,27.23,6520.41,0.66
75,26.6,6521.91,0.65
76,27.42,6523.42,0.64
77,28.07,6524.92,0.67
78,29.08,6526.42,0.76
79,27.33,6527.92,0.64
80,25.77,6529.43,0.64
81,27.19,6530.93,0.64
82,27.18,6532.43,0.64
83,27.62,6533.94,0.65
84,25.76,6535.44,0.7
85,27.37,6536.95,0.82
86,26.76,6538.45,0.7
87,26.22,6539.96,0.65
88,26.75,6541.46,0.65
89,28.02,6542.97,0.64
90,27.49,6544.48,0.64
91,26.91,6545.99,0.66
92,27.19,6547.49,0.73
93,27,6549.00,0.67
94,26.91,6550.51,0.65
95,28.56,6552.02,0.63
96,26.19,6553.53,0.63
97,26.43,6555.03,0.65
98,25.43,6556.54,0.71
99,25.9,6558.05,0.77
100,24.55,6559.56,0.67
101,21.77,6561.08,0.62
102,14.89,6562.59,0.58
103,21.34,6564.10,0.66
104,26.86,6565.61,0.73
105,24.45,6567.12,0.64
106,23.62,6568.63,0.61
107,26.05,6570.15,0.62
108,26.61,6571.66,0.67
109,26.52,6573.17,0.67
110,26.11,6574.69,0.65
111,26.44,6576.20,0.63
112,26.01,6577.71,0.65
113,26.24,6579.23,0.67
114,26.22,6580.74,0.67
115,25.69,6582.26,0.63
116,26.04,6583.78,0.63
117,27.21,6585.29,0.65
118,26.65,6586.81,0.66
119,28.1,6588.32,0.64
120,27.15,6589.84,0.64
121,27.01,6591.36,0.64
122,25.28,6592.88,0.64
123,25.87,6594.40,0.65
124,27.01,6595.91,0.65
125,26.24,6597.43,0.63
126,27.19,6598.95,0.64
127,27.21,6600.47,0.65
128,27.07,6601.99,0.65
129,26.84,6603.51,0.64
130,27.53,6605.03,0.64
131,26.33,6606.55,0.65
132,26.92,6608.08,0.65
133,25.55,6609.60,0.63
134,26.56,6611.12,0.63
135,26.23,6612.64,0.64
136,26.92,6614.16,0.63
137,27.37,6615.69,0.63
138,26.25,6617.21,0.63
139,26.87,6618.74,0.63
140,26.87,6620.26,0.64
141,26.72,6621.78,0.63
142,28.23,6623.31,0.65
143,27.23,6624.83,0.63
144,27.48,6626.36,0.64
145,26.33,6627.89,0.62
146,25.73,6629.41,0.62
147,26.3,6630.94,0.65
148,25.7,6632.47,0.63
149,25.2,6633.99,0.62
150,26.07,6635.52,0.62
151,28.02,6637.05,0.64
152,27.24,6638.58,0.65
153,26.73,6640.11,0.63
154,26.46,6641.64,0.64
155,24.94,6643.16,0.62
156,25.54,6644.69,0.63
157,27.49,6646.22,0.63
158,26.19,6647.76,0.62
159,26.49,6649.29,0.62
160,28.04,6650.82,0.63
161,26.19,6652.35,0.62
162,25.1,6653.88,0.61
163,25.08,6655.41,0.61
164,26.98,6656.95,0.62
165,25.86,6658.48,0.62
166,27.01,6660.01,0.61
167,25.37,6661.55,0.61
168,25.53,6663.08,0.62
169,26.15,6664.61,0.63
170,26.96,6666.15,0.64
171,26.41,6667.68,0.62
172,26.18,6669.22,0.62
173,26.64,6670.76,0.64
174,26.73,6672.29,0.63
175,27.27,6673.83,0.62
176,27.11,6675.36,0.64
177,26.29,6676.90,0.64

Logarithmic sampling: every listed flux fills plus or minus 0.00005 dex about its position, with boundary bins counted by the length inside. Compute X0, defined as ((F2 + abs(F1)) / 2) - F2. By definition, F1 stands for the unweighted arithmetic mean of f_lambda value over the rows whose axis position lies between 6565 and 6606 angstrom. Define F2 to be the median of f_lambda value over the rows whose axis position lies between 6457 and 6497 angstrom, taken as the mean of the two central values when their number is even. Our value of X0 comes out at -0.4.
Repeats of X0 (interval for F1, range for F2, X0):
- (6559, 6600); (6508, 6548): -0.9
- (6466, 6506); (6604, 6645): 0.3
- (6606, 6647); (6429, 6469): -0.2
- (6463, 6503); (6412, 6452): 0.0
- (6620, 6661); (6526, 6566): -0.2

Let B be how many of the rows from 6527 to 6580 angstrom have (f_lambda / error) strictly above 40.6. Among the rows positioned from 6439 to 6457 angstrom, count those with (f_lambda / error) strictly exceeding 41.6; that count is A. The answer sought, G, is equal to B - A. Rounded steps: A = 2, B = 14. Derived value 12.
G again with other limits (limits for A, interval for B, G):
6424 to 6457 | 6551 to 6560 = -3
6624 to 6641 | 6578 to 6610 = 7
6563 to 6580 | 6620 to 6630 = 5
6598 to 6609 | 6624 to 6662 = 17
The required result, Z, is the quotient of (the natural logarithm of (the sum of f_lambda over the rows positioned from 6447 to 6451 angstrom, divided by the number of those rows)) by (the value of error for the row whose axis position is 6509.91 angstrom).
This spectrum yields 5.04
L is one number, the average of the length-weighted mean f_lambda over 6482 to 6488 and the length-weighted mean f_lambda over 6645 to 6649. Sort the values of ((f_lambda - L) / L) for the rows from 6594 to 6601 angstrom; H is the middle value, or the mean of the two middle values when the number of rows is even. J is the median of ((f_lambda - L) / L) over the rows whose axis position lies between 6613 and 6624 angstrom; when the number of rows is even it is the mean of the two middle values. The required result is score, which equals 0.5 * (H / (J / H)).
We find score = -0.01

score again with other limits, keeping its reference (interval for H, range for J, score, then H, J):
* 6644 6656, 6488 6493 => -0.32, -0.045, -0.003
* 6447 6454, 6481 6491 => 0.01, -0.022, 0.020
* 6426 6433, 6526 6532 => -0.01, 0.008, -0.006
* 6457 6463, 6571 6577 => -0.01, -0.024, -0.034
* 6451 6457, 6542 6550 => -0.03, -0.022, -0.008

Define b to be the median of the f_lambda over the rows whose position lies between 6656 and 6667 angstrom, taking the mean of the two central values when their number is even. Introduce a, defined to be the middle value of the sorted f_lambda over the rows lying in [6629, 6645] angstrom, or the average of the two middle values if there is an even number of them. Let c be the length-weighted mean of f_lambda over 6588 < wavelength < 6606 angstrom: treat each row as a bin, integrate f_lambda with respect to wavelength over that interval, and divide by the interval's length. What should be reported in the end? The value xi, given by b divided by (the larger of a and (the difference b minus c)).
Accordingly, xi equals 1.00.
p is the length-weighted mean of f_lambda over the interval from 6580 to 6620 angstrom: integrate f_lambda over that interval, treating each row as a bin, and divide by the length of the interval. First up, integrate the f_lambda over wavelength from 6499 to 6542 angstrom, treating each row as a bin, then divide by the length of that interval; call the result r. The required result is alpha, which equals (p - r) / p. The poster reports -0.02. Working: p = 26.7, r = 27.2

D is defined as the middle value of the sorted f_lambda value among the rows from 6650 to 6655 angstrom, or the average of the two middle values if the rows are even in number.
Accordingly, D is 26.2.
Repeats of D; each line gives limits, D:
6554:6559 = 25.9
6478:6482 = 28.2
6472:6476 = 27.0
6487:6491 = 27.4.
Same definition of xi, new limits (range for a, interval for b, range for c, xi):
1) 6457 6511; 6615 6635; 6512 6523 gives 0.99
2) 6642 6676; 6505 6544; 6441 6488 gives 1.03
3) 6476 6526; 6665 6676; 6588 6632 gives 0.98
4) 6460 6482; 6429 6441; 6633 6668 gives 1.01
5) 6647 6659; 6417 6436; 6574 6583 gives 1.04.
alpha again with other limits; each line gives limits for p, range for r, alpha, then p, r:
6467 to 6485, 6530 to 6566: 0.06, 27.4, 25.8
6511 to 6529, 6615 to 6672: 0.03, 27.4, 26.5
